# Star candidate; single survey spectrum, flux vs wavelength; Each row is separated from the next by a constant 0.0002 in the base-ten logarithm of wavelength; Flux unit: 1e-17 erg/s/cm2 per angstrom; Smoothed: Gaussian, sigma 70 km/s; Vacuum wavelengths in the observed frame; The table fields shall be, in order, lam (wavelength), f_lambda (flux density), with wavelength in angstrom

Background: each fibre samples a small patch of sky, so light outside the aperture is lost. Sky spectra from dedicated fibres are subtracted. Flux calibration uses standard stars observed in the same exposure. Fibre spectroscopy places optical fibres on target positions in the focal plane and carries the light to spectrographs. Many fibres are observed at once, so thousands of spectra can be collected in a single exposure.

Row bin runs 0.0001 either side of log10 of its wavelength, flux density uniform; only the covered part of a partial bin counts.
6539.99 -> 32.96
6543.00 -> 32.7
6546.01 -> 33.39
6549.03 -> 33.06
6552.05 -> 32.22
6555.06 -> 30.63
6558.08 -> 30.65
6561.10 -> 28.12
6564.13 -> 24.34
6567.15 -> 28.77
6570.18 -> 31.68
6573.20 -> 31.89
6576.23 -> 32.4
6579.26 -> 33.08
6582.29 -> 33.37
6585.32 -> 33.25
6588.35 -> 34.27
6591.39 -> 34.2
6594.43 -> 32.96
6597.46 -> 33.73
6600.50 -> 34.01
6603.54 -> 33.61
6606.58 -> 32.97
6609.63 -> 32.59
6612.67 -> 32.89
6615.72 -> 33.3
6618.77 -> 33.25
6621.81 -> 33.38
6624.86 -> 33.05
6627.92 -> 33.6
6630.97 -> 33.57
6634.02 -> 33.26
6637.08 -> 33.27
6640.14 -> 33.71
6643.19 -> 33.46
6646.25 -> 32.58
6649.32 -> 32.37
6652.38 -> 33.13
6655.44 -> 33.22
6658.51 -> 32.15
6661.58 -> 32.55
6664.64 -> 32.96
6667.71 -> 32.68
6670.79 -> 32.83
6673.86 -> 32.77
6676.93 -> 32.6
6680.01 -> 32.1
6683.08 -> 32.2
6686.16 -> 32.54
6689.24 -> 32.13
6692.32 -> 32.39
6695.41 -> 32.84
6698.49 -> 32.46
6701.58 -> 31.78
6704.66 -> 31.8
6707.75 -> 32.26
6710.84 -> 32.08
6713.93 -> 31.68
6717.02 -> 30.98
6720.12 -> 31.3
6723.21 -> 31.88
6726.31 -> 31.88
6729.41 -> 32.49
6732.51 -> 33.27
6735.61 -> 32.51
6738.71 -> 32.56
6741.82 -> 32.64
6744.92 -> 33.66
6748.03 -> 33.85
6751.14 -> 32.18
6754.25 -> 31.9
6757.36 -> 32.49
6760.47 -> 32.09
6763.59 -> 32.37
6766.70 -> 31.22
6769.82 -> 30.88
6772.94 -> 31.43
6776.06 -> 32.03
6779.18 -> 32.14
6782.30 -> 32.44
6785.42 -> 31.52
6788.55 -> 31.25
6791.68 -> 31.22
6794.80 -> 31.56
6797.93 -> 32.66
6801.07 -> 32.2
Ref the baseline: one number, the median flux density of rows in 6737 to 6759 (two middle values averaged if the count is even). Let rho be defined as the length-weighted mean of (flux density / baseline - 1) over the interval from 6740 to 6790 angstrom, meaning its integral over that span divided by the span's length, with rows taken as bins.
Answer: -0.013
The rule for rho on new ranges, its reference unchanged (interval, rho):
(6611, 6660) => 0.018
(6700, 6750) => -0.008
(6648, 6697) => 0.001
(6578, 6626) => 0.025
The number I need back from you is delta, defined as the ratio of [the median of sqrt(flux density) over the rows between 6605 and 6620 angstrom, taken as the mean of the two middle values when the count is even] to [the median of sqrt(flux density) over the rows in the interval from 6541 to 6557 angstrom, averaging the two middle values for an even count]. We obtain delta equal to 1.00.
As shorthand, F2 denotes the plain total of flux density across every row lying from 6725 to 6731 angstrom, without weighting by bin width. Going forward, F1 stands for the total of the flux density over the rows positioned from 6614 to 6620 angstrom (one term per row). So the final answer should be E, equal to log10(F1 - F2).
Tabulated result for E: 0.34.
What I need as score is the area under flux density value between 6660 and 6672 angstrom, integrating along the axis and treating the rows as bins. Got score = 393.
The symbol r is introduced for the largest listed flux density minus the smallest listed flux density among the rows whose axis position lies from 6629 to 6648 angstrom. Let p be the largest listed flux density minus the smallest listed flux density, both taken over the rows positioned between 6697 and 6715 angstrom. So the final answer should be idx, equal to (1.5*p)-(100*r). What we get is -112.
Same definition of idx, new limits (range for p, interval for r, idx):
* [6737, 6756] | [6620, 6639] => -52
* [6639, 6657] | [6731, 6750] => -132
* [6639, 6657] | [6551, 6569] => -786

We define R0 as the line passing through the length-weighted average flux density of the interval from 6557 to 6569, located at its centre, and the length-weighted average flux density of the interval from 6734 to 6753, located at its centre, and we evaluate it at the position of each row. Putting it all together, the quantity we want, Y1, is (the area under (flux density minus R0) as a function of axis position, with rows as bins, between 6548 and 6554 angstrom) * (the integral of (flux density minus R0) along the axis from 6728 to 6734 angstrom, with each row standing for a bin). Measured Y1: 60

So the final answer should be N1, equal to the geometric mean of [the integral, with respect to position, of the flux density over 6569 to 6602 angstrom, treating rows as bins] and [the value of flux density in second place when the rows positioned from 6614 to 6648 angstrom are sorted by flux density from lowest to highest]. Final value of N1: 190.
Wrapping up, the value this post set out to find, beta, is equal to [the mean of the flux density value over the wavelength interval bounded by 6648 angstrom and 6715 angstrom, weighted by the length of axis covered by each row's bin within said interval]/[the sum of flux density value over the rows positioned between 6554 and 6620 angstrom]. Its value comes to 0.0460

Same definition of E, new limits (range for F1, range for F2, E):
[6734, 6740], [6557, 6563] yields 0.80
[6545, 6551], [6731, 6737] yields -0.17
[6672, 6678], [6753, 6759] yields -0.01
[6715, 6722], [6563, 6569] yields 0.96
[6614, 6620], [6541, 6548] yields -0.34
